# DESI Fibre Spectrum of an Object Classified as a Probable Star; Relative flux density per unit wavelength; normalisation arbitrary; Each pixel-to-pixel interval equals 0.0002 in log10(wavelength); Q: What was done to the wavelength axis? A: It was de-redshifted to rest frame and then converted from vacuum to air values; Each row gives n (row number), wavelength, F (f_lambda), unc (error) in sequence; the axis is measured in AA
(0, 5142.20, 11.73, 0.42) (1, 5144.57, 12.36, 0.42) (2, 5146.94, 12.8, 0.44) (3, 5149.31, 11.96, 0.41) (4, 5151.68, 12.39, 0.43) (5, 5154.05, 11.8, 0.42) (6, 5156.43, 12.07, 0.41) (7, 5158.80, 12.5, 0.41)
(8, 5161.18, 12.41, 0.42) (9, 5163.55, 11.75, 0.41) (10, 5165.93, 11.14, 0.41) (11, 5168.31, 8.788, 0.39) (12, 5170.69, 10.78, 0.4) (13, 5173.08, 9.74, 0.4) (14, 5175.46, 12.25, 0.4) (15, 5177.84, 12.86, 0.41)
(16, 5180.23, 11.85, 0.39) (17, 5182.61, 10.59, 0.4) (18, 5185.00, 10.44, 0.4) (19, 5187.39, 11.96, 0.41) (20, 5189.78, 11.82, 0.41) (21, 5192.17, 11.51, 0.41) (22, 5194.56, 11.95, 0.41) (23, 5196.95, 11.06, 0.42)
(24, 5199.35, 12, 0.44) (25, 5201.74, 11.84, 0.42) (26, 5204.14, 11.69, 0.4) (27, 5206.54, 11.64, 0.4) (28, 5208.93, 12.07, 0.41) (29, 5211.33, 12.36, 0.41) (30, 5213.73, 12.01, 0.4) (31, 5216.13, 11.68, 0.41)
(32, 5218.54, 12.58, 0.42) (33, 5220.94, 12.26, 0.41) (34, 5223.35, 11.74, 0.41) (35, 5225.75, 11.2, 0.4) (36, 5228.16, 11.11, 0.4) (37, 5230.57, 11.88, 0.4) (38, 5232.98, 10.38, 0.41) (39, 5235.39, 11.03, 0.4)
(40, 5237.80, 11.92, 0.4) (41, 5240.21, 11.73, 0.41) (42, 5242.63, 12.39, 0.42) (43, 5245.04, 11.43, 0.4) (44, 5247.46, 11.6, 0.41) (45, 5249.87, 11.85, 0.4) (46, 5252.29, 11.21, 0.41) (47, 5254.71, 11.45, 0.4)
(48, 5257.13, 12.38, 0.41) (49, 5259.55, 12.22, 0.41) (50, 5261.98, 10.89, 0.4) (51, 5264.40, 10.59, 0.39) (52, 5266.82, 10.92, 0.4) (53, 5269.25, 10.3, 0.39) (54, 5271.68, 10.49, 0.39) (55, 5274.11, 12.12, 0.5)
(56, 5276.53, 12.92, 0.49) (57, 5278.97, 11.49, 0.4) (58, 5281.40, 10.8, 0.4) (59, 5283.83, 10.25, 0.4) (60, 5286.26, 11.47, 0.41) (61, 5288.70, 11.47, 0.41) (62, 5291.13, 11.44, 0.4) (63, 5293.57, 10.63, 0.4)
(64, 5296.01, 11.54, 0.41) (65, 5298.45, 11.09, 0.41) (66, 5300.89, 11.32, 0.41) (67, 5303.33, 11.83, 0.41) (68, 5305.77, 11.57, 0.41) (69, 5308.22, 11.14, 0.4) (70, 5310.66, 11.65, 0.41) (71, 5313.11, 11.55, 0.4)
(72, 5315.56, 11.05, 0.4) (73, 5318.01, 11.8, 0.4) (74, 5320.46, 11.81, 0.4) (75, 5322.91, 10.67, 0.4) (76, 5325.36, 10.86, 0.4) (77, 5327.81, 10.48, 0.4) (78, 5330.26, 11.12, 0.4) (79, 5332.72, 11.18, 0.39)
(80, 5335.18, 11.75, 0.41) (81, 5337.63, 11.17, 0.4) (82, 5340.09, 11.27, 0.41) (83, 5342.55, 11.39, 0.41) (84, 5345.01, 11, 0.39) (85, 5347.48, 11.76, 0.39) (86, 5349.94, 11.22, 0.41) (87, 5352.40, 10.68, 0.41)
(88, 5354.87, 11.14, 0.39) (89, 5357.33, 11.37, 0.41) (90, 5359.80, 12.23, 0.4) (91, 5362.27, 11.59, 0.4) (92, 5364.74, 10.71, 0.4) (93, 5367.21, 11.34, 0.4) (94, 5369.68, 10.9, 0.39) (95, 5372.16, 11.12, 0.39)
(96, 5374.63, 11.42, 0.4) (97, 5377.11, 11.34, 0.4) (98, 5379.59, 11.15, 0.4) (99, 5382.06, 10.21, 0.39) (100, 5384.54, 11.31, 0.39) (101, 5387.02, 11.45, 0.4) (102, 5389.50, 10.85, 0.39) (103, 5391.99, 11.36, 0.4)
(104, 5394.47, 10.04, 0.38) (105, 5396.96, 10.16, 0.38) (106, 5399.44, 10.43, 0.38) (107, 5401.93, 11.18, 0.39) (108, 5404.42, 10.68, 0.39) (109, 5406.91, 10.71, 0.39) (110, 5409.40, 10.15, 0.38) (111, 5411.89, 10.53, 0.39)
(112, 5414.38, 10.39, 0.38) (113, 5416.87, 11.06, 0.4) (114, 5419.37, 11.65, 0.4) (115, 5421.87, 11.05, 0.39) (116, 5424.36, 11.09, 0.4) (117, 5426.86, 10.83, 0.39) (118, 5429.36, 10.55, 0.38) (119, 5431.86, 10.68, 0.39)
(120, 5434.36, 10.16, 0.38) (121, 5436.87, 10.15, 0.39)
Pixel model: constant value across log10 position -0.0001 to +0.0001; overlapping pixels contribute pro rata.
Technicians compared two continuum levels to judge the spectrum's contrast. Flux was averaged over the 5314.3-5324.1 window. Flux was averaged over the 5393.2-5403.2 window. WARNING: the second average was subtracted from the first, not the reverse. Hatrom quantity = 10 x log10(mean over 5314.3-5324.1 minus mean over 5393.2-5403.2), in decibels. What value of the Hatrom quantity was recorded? -0.6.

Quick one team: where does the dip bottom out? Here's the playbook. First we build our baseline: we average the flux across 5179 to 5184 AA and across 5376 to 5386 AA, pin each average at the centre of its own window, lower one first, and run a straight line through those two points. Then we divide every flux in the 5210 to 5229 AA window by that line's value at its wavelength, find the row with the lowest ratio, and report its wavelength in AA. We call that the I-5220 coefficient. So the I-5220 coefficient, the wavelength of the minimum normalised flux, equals 5228.16 AA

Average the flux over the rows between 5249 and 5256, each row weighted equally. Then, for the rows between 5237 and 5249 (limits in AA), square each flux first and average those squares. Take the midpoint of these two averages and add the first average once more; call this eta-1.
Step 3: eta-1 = 87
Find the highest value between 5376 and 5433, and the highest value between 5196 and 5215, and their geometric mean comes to 12.0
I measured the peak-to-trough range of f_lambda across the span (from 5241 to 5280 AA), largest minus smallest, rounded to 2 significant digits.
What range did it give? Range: 2.6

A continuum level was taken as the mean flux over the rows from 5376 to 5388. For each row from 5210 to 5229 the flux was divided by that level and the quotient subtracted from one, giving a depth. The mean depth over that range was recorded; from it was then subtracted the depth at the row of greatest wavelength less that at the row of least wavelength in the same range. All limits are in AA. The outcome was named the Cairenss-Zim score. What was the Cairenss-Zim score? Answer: -0.18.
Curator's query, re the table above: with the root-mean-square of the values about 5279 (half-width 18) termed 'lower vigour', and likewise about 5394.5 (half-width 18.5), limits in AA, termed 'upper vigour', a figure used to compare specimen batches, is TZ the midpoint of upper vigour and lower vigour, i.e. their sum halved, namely 11.0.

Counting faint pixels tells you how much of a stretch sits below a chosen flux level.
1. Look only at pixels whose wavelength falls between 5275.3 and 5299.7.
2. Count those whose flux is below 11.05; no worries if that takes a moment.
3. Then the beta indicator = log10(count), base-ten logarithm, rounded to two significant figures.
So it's 0.48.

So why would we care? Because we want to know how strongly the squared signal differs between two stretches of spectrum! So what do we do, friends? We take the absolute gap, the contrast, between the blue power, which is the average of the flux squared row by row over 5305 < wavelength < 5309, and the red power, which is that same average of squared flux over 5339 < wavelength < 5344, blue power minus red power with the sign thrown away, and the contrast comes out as 1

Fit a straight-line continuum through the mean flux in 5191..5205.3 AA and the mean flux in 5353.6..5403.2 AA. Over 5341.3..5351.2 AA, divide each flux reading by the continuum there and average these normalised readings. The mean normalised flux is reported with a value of 1.015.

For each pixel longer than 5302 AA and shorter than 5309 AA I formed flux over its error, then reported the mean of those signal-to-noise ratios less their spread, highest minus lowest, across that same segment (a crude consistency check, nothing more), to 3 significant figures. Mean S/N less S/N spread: 27.3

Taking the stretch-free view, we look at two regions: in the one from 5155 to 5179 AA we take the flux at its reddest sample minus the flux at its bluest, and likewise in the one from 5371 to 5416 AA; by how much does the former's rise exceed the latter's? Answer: 1.5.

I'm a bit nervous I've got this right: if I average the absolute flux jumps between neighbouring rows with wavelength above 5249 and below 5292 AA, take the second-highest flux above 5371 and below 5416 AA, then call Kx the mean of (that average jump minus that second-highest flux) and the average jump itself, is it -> -5.06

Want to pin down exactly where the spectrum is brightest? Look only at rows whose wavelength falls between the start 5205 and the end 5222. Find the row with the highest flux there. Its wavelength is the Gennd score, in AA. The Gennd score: 5218.54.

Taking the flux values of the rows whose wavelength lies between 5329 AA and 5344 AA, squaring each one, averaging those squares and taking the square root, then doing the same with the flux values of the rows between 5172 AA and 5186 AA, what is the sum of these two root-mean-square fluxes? 22.7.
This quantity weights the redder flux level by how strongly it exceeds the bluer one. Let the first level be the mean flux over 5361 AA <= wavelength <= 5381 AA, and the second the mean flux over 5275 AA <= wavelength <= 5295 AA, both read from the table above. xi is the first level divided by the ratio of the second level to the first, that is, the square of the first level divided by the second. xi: 11.1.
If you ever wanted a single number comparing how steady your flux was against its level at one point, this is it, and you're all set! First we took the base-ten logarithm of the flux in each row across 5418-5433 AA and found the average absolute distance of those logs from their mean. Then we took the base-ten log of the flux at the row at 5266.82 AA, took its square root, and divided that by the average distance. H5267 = 90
